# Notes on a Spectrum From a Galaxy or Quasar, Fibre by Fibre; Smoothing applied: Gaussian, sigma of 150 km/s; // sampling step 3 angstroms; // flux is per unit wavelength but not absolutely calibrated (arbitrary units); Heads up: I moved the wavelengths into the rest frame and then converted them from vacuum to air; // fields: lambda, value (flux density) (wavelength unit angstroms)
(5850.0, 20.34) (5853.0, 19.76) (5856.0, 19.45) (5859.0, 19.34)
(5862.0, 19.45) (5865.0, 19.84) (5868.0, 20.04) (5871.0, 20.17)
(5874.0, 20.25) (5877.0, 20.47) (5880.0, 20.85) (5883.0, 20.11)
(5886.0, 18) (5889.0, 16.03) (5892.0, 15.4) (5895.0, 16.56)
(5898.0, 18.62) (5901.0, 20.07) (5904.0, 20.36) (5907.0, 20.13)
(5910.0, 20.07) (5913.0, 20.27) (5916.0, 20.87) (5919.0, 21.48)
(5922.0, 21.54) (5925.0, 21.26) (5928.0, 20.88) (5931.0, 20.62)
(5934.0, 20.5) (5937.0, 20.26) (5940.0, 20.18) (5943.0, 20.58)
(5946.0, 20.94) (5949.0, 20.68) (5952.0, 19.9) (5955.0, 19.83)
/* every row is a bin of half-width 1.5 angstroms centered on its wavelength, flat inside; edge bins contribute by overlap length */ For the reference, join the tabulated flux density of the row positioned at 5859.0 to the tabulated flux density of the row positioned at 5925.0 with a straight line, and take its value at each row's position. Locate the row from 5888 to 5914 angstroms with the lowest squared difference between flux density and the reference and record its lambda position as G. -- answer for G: 5904.0 angstroms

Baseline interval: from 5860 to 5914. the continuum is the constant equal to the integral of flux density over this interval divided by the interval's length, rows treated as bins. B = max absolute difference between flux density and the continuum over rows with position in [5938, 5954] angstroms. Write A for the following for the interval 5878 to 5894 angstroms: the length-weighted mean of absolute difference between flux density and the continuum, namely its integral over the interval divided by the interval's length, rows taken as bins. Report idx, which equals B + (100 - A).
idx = 99.5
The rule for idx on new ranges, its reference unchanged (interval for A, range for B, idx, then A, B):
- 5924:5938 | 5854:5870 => 99.3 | 1.45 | 0.8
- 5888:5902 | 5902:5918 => 99.4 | 2.26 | 1.6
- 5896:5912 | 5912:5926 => 101.4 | 0.91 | 2.3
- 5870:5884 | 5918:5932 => 101.2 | 1.13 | 2.3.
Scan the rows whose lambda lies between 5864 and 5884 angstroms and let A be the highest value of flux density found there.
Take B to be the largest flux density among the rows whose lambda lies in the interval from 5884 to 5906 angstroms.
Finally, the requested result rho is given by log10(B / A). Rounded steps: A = 20.85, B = 20.36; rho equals -0.010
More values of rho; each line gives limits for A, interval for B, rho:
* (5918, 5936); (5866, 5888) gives -0.014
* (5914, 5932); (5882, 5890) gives -0.030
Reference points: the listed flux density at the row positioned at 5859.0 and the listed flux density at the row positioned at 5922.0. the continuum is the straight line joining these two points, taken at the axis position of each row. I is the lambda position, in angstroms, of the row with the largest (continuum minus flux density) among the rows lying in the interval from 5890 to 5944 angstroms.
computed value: 5892.0 angstroms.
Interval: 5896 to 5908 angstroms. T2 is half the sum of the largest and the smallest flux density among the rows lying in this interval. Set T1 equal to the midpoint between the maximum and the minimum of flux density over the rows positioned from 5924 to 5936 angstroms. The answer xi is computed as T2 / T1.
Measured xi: 0.93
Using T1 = 20.9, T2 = 19.5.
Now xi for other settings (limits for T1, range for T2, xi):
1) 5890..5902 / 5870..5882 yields 1.16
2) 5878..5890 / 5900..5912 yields 1.10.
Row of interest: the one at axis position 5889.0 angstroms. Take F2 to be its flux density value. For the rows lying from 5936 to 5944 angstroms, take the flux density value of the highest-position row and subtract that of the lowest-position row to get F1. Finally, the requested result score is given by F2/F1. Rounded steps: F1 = 0.3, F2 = 16.03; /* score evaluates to 50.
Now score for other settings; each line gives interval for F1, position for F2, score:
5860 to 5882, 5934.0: 15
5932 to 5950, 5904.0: 113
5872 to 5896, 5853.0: -5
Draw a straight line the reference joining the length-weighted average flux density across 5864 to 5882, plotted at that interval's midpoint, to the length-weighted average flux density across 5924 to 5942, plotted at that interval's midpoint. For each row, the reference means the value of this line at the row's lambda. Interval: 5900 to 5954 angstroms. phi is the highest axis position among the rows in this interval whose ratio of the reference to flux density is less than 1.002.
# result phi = 5949.0 angstroms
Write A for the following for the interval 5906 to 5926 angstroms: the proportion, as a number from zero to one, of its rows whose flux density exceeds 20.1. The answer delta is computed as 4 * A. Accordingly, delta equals 3.4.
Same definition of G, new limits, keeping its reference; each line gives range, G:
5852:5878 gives 5859.0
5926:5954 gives 5928.0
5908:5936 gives 5925.0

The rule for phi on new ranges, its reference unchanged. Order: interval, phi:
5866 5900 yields 5880.0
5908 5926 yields 5925.0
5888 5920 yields 5919.0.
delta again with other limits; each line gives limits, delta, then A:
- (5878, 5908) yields 1.6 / 0.4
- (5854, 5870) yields 0.0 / 0.0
